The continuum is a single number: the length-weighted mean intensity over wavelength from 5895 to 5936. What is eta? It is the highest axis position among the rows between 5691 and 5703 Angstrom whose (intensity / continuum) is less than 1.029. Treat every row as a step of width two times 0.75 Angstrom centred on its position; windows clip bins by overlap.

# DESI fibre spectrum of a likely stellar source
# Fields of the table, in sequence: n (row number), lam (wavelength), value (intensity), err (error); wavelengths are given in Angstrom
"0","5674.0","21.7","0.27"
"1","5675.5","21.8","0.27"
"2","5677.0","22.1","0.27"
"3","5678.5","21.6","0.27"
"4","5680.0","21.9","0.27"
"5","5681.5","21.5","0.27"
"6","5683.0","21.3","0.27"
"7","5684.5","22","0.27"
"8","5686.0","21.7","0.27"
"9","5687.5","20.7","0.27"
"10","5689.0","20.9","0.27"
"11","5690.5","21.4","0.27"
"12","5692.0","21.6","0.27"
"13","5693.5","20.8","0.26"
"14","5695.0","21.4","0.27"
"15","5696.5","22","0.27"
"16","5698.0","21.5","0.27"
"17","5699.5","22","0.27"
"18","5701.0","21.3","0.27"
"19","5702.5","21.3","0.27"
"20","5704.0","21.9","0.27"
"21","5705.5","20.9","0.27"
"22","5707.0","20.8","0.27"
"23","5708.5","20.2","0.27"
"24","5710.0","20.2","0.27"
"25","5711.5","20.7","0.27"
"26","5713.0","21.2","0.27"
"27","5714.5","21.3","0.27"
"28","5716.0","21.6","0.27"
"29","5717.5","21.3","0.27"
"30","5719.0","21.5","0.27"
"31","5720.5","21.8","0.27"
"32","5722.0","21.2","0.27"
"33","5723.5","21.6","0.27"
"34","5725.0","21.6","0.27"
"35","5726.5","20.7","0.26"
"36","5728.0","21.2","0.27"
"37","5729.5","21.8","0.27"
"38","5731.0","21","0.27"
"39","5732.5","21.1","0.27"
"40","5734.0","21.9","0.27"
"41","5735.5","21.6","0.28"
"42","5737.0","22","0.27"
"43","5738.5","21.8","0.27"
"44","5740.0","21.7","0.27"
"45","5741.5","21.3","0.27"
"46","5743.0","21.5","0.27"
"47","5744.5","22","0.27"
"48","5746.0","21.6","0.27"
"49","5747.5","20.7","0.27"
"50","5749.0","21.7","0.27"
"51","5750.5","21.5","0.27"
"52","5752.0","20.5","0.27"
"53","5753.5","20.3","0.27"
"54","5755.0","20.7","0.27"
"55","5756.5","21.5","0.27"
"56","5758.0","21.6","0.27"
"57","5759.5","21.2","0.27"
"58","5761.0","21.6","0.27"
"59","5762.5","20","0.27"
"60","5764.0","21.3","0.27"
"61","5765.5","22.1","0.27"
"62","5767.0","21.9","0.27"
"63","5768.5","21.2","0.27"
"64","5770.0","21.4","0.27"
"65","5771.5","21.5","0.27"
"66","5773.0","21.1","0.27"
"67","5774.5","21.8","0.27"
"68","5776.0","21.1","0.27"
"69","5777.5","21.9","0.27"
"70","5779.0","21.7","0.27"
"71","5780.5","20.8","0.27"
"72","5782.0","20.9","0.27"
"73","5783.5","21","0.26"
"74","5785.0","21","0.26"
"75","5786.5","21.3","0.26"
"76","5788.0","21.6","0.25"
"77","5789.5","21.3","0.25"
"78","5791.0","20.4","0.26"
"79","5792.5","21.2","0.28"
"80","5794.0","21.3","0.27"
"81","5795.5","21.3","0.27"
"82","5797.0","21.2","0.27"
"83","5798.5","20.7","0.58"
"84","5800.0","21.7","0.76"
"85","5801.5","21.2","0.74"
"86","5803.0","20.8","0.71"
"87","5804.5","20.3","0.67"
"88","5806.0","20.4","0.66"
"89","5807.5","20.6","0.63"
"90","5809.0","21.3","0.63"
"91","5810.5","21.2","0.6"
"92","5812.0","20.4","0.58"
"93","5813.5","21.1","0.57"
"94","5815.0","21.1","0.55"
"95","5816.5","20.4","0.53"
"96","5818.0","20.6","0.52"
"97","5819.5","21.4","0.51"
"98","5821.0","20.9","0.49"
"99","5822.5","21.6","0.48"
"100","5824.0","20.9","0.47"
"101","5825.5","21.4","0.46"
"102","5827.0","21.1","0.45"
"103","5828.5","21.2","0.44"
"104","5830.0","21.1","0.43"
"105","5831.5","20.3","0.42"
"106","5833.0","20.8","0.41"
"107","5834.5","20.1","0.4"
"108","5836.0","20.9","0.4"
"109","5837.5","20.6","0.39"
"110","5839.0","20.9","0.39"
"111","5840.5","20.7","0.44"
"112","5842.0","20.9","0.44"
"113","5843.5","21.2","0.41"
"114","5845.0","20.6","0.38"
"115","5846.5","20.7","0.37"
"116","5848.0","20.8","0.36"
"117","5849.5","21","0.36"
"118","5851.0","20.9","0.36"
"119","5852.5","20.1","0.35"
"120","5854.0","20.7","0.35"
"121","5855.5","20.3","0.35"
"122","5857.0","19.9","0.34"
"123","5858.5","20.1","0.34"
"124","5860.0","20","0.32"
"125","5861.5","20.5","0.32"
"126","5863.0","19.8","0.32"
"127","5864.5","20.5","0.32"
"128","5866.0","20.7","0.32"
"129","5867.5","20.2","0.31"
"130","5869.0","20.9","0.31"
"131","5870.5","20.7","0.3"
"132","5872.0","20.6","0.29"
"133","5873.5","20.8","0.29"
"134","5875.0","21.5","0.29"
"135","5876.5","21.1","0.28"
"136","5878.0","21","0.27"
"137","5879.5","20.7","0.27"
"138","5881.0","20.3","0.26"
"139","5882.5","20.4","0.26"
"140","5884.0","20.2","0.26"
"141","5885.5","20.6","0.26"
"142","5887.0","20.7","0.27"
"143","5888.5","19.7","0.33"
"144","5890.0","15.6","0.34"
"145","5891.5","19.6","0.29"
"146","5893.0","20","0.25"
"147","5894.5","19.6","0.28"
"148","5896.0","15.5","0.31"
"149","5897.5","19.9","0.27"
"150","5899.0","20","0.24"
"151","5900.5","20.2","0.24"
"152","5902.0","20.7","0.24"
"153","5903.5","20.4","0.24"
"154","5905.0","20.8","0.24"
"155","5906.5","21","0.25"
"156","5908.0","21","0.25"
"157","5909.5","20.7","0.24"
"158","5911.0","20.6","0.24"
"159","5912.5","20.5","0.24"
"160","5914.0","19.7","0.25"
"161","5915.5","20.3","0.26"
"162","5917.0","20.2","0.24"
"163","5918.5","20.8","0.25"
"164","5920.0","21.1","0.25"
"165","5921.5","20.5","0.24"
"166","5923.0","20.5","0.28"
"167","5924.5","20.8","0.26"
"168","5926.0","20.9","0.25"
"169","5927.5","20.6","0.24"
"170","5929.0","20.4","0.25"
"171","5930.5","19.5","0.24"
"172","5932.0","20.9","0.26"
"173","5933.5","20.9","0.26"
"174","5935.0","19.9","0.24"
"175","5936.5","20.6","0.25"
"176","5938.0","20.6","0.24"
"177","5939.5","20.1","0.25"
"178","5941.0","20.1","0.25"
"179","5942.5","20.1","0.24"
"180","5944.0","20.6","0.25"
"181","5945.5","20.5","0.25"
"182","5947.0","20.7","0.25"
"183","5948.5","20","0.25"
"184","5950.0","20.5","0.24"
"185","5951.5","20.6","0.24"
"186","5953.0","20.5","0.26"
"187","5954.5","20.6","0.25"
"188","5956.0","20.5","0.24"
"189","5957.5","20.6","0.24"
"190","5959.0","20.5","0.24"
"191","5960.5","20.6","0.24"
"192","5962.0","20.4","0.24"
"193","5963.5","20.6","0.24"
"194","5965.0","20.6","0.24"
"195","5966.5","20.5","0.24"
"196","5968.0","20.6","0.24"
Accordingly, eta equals 5693.5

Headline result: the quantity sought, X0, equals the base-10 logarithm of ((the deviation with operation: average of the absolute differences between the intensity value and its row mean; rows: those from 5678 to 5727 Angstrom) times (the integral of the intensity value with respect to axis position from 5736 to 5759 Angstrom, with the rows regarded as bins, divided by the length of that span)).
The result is 0.91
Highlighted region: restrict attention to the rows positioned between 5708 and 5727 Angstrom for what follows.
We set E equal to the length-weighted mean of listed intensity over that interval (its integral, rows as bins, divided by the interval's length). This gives 21.2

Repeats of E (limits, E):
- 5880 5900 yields 19.4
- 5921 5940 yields 20.5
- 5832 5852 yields 20.8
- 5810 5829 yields 21.0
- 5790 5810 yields 21.0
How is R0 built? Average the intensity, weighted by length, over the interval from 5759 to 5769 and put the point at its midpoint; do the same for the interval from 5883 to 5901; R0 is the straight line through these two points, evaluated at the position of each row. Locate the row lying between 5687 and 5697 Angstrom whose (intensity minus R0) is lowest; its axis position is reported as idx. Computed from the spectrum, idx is 5687.5 Angstrom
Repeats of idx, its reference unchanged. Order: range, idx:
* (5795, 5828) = 5804.5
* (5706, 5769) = 5708.5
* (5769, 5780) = 5773.0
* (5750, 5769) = 5762.5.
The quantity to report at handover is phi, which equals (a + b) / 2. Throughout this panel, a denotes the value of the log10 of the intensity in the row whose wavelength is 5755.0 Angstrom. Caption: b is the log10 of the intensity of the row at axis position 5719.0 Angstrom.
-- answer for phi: 1.32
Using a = 1.32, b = 1.33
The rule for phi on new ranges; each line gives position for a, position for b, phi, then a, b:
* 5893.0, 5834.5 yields 1.30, 1.30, 1.30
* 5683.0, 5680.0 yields 1.33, 1.33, 1.34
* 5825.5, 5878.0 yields 1.33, 1.33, 1.32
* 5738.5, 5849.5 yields 1.33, 1.34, 1.32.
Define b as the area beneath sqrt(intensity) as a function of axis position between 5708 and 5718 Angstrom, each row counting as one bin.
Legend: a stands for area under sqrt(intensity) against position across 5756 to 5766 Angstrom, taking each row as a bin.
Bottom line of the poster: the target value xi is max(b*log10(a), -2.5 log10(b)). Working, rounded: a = 46.2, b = 46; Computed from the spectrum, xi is 76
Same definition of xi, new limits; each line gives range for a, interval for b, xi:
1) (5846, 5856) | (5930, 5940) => 75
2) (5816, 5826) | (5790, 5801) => 84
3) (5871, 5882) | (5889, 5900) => 81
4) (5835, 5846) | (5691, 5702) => 87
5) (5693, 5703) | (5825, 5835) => 76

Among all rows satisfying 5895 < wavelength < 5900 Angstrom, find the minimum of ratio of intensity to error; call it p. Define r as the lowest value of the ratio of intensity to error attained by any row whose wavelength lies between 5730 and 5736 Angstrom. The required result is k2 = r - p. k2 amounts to 27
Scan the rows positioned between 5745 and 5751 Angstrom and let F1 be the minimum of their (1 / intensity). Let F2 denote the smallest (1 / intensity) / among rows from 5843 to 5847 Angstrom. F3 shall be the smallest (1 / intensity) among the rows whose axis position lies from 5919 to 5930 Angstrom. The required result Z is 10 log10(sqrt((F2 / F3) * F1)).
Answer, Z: -6.69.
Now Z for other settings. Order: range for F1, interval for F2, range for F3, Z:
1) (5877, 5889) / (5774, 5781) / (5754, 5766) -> -6.59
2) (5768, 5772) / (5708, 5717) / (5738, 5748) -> -6.62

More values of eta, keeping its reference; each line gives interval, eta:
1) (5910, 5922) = 5921.5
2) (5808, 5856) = 5855.5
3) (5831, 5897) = 5896.0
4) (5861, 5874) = 5873.5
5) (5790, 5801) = 5798.5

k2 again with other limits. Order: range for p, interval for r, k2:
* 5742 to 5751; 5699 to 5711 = -2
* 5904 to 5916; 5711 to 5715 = -1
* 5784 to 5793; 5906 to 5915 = 3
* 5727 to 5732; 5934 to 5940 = 3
